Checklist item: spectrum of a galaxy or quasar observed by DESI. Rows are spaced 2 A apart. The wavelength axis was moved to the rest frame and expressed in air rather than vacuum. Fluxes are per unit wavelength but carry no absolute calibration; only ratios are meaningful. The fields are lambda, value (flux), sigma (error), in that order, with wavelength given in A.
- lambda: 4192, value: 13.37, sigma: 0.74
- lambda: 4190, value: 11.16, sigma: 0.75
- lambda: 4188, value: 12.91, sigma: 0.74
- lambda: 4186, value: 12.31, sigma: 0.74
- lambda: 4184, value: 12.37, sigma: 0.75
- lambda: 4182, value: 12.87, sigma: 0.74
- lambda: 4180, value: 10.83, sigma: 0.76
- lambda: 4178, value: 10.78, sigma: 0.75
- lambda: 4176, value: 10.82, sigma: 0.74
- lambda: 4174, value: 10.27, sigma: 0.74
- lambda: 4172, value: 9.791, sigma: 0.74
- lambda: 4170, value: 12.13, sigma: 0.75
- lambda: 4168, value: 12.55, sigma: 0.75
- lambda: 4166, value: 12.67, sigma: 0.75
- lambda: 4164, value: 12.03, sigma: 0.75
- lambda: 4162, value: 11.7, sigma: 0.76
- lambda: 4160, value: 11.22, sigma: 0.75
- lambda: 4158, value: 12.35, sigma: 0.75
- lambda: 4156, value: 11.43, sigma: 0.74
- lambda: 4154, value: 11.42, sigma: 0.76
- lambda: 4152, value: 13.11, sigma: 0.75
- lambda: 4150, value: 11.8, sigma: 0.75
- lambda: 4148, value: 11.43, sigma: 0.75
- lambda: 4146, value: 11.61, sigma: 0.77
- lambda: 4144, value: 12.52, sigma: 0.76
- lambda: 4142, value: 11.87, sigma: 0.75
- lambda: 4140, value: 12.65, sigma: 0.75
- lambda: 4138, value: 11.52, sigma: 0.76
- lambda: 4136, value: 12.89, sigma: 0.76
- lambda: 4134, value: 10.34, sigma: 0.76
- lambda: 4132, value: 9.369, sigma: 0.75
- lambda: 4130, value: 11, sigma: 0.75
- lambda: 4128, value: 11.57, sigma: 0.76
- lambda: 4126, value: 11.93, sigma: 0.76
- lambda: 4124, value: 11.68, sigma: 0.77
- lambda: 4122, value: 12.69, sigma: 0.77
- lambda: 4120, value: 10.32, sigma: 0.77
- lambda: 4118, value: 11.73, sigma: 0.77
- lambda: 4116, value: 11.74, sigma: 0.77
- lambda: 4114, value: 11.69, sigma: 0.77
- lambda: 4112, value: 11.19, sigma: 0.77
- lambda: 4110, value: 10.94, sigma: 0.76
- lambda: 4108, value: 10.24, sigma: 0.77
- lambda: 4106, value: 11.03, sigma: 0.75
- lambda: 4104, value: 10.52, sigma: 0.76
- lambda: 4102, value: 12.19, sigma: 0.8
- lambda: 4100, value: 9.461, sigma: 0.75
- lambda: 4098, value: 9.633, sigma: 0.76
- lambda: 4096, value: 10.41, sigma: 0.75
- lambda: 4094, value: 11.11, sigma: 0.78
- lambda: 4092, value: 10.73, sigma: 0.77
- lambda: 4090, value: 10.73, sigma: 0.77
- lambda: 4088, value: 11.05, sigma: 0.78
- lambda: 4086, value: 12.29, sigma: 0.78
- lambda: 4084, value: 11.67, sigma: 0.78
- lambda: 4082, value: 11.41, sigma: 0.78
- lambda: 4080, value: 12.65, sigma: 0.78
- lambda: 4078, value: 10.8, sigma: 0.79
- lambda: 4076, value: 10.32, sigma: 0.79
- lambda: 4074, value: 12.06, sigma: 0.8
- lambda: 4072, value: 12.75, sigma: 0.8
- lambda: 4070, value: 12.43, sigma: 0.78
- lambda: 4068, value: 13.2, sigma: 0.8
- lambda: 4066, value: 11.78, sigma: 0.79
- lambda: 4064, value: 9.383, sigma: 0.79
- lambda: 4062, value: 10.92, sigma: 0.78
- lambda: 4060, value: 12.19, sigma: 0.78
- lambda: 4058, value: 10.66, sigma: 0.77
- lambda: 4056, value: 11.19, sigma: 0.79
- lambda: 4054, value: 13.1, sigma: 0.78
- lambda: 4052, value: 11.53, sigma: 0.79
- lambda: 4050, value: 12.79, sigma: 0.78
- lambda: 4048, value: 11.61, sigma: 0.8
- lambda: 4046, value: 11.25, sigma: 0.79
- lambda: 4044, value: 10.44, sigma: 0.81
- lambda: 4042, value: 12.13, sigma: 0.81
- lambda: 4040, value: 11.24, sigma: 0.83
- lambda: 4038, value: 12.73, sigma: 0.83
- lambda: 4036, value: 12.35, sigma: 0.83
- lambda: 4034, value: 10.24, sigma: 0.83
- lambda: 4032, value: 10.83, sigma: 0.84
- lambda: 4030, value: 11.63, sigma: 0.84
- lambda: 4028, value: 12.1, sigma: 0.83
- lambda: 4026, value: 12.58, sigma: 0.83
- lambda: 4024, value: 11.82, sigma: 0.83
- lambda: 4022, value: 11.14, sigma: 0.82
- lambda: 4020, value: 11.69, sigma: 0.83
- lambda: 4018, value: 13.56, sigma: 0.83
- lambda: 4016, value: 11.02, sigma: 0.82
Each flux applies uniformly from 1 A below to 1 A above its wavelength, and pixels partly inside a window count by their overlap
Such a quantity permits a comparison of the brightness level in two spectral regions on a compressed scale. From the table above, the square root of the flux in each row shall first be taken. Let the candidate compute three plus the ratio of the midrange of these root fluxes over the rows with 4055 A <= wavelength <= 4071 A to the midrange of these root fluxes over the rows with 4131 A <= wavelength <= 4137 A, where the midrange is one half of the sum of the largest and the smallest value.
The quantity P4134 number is 4.01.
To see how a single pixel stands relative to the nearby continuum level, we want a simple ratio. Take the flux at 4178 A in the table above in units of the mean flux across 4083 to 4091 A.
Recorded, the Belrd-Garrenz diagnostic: 0.943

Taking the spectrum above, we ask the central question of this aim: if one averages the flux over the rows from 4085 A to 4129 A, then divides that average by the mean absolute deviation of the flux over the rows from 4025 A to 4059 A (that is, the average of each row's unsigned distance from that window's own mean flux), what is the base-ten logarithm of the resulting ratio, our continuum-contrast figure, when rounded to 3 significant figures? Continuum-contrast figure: 1.19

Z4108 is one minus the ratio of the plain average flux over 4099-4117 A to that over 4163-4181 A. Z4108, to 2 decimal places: 0.03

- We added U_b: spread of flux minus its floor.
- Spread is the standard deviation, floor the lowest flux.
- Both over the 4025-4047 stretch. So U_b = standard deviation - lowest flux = -9.4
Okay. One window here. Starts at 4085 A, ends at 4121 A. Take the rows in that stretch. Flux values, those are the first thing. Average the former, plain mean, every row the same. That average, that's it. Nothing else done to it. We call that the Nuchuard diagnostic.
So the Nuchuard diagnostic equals 10.9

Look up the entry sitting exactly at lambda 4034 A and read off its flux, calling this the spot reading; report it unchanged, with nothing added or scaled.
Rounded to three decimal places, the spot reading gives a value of 10.240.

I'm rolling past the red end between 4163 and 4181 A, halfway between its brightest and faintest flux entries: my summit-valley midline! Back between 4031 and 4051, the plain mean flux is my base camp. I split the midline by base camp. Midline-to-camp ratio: 0.97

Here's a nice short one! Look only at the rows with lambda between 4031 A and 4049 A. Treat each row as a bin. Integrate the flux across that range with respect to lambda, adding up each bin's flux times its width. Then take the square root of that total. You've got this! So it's 14.3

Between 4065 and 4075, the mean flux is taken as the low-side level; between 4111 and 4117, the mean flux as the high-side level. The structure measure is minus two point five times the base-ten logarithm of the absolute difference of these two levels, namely 0.11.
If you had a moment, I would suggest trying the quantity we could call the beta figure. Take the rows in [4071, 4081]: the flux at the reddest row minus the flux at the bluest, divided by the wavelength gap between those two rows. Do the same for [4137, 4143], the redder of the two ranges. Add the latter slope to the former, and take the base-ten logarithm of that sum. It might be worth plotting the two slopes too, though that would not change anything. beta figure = -1.12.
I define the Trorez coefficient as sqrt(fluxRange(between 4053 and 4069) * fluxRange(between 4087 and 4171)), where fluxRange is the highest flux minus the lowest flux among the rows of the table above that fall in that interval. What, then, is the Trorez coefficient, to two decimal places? 3.78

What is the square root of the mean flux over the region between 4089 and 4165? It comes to 3.37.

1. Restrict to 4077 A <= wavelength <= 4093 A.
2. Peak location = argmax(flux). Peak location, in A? 4080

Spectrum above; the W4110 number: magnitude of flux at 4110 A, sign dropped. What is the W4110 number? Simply 10.9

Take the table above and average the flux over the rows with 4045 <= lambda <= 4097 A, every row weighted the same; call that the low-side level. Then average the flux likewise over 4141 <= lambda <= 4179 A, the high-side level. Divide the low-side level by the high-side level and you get 0.99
